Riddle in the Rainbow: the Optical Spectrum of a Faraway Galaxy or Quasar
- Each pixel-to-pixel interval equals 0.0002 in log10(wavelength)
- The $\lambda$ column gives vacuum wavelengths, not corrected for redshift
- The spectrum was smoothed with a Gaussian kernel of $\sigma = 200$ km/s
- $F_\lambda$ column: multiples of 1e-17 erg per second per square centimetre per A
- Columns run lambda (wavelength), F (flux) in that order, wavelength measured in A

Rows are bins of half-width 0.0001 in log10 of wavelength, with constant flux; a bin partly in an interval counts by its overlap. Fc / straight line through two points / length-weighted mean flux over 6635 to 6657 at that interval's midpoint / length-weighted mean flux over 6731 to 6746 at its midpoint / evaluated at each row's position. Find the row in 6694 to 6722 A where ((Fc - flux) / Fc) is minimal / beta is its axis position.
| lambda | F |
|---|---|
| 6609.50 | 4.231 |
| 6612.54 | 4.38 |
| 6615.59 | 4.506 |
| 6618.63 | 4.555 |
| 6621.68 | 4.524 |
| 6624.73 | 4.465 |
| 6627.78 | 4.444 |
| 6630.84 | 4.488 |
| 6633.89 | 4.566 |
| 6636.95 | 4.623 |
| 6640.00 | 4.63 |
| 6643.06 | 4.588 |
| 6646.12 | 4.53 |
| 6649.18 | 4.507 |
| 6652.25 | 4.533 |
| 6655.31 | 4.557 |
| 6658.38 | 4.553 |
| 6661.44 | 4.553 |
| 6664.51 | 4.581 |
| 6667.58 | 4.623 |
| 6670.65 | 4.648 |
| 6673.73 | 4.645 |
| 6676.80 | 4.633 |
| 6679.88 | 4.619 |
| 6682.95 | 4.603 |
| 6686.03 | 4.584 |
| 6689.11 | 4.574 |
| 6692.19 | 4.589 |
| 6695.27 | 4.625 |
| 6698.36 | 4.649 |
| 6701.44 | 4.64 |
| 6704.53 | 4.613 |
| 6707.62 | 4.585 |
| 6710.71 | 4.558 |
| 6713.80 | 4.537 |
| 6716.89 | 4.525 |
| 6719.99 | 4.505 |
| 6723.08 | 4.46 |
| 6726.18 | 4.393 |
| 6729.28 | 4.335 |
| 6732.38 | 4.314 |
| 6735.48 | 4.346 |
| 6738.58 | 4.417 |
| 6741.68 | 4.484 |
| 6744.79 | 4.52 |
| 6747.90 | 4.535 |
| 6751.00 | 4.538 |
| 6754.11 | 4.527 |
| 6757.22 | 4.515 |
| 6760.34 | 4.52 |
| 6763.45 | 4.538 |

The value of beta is 6698.36 A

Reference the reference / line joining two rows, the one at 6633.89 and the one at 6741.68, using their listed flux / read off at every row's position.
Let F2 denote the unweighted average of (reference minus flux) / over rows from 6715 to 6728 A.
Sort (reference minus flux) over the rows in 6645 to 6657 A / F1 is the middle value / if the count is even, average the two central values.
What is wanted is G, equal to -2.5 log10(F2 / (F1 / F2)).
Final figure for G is 3.6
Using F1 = 0.02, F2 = 0.029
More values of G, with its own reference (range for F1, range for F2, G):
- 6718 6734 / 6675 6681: 2.7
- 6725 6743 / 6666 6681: 2.8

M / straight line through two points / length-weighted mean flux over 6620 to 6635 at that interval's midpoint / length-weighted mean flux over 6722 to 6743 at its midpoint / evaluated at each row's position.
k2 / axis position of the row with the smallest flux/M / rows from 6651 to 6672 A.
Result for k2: 6652.25 A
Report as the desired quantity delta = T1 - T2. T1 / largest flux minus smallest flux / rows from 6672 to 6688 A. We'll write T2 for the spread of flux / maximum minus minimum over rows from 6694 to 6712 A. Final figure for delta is -0.03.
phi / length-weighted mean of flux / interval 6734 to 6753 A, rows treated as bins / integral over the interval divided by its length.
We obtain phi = 4.48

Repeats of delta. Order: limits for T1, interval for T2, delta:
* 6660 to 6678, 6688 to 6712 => 0.00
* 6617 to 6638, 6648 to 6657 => 0.13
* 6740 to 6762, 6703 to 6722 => -0.05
